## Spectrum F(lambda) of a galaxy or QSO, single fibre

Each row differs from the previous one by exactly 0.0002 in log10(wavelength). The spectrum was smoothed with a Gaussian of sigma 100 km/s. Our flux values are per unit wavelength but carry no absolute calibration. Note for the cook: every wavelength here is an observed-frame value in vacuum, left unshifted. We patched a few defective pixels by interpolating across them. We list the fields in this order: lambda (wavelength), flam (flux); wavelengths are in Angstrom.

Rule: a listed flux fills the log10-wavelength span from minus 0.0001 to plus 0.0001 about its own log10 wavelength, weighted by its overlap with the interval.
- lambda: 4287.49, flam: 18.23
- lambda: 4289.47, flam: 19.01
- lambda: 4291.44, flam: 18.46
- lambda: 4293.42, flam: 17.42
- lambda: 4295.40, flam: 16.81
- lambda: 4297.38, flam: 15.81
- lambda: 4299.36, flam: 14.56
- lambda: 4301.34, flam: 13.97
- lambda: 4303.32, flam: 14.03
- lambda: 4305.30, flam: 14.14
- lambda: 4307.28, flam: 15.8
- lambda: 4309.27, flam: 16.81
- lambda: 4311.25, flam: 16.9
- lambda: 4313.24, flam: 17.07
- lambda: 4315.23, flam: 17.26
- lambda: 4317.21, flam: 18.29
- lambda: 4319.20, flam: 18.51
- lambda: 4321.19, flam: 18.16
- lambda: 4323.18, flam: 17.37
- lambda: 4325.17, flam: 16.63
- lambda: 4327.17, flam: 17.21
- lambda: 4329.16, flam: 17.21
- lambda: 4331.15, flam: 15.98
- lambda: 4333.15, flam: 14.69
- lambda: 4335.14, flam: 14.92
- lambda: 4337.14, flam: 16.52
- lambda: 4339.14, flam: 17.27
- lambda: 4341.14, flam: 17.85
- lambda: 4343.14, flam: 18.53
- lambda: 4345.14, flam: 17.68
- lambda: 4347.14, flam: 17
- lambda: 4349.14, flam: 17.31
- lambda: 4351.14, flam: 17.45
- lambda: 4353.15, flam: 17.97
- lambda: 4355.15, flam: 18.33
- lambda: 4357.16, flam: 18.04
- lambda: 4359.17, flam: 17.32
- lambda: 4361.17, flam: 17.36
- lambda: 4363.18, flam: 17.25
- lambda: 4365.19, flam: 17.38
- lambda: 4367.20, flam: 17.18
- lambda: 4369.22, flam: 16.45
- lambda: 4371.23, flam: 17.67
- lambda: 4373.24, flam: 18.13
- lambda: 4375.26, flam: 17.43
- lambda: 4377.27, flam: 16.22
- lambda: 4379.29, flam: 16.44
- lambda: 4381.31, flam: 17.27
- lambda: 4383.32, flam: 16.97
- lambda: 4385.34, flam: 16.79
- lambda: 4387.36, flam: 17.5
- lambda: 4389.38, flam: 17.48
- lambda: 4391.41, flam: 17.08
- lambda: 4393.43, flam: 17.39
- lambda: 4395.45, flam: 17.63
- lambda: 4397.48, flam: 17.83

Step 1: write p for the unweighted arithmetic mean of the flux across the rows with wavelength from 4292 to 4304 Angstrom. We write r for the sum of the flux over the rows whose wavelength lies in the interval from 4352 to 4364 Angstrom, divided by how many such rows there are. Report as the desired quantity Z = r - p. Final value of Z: 2.3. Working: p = 15.4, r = 17.7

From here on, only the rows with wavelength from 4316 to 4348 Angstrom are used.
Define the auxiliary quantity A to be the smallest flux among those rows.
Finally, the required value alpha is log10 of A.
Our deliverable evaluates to 1.17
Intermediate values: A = 14.69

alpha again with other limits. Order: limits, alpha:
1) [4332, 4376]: 1.17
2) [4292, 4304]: 1.15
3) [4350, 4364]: 1.24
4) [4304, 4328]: 1.15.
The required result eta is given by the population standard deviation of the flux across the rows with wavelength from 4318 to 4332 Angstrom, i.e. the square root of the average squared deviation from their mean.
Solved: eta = 0.79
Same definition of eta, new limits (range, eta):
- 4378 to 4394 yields 0.35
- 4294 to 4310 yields 1.14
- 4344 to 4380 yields 0.56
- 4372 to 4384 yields 0.64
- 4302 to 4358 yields 1.24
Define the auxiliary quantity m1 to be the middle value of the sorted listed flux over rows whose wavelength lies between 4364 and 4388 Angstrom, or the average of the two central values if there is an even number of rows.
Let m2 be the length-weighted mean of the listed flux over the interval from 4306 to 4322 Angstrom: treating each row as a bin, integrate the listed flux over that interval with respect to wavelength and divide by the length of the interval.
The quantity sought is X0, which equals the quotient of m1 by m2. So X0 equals 0.997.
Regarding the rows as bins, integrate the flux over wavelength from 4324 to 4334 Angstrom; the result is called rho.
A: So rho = 164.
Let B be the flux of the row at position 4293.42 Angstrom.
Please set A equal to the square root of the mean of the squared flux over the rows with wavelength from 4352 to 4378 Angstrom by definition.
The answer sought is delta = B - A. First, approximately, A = 17.5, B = 17.42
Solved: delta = -0.03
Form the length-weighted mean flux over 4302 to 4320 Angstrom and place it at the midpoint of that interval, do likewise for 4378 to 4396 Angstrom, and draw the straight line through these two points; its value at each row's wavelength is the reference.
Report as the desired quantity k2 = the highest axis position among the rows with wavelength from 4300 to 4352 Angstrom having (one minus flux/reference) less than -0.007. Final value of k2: 4351.14 Angstrom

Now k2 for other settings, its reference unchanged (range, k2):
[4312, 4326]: 4323.18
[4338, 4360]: 4359.17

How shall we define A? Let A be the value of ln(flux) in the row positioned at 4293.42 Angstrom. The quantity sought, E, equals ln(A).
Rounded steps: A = 2.86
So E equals 1.05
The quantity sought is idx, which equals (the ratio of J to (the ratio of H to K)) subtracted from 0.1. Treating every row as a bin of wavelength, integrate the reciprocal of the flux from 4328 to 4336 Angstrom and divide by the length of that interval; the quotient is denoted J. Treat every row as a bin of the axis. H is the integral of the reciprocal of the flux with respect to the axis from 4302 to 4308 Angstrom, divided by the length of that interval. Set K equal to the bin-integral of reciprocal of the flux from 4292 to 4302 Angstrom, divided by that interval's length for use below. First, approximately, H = 0.0689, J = 0.0638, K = 0.063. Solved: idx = 0.041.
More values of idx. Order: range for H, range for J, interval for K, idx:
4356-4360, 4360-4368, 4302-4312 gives 0.033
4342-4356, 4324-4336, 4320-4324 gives 0.038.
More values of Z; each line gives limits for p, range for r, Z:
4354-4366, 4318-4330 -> -0.1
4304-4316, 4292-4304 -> -0.9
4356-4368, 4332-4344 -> -0.8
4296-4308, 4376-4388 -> 2.1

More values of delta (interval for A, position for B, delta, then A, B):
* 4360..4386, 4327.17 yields 0.08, 17.1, 17.21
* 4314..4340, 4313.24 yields 0.11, 17.0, 17.07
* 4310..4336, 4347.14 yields 0.02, 17.0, 17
